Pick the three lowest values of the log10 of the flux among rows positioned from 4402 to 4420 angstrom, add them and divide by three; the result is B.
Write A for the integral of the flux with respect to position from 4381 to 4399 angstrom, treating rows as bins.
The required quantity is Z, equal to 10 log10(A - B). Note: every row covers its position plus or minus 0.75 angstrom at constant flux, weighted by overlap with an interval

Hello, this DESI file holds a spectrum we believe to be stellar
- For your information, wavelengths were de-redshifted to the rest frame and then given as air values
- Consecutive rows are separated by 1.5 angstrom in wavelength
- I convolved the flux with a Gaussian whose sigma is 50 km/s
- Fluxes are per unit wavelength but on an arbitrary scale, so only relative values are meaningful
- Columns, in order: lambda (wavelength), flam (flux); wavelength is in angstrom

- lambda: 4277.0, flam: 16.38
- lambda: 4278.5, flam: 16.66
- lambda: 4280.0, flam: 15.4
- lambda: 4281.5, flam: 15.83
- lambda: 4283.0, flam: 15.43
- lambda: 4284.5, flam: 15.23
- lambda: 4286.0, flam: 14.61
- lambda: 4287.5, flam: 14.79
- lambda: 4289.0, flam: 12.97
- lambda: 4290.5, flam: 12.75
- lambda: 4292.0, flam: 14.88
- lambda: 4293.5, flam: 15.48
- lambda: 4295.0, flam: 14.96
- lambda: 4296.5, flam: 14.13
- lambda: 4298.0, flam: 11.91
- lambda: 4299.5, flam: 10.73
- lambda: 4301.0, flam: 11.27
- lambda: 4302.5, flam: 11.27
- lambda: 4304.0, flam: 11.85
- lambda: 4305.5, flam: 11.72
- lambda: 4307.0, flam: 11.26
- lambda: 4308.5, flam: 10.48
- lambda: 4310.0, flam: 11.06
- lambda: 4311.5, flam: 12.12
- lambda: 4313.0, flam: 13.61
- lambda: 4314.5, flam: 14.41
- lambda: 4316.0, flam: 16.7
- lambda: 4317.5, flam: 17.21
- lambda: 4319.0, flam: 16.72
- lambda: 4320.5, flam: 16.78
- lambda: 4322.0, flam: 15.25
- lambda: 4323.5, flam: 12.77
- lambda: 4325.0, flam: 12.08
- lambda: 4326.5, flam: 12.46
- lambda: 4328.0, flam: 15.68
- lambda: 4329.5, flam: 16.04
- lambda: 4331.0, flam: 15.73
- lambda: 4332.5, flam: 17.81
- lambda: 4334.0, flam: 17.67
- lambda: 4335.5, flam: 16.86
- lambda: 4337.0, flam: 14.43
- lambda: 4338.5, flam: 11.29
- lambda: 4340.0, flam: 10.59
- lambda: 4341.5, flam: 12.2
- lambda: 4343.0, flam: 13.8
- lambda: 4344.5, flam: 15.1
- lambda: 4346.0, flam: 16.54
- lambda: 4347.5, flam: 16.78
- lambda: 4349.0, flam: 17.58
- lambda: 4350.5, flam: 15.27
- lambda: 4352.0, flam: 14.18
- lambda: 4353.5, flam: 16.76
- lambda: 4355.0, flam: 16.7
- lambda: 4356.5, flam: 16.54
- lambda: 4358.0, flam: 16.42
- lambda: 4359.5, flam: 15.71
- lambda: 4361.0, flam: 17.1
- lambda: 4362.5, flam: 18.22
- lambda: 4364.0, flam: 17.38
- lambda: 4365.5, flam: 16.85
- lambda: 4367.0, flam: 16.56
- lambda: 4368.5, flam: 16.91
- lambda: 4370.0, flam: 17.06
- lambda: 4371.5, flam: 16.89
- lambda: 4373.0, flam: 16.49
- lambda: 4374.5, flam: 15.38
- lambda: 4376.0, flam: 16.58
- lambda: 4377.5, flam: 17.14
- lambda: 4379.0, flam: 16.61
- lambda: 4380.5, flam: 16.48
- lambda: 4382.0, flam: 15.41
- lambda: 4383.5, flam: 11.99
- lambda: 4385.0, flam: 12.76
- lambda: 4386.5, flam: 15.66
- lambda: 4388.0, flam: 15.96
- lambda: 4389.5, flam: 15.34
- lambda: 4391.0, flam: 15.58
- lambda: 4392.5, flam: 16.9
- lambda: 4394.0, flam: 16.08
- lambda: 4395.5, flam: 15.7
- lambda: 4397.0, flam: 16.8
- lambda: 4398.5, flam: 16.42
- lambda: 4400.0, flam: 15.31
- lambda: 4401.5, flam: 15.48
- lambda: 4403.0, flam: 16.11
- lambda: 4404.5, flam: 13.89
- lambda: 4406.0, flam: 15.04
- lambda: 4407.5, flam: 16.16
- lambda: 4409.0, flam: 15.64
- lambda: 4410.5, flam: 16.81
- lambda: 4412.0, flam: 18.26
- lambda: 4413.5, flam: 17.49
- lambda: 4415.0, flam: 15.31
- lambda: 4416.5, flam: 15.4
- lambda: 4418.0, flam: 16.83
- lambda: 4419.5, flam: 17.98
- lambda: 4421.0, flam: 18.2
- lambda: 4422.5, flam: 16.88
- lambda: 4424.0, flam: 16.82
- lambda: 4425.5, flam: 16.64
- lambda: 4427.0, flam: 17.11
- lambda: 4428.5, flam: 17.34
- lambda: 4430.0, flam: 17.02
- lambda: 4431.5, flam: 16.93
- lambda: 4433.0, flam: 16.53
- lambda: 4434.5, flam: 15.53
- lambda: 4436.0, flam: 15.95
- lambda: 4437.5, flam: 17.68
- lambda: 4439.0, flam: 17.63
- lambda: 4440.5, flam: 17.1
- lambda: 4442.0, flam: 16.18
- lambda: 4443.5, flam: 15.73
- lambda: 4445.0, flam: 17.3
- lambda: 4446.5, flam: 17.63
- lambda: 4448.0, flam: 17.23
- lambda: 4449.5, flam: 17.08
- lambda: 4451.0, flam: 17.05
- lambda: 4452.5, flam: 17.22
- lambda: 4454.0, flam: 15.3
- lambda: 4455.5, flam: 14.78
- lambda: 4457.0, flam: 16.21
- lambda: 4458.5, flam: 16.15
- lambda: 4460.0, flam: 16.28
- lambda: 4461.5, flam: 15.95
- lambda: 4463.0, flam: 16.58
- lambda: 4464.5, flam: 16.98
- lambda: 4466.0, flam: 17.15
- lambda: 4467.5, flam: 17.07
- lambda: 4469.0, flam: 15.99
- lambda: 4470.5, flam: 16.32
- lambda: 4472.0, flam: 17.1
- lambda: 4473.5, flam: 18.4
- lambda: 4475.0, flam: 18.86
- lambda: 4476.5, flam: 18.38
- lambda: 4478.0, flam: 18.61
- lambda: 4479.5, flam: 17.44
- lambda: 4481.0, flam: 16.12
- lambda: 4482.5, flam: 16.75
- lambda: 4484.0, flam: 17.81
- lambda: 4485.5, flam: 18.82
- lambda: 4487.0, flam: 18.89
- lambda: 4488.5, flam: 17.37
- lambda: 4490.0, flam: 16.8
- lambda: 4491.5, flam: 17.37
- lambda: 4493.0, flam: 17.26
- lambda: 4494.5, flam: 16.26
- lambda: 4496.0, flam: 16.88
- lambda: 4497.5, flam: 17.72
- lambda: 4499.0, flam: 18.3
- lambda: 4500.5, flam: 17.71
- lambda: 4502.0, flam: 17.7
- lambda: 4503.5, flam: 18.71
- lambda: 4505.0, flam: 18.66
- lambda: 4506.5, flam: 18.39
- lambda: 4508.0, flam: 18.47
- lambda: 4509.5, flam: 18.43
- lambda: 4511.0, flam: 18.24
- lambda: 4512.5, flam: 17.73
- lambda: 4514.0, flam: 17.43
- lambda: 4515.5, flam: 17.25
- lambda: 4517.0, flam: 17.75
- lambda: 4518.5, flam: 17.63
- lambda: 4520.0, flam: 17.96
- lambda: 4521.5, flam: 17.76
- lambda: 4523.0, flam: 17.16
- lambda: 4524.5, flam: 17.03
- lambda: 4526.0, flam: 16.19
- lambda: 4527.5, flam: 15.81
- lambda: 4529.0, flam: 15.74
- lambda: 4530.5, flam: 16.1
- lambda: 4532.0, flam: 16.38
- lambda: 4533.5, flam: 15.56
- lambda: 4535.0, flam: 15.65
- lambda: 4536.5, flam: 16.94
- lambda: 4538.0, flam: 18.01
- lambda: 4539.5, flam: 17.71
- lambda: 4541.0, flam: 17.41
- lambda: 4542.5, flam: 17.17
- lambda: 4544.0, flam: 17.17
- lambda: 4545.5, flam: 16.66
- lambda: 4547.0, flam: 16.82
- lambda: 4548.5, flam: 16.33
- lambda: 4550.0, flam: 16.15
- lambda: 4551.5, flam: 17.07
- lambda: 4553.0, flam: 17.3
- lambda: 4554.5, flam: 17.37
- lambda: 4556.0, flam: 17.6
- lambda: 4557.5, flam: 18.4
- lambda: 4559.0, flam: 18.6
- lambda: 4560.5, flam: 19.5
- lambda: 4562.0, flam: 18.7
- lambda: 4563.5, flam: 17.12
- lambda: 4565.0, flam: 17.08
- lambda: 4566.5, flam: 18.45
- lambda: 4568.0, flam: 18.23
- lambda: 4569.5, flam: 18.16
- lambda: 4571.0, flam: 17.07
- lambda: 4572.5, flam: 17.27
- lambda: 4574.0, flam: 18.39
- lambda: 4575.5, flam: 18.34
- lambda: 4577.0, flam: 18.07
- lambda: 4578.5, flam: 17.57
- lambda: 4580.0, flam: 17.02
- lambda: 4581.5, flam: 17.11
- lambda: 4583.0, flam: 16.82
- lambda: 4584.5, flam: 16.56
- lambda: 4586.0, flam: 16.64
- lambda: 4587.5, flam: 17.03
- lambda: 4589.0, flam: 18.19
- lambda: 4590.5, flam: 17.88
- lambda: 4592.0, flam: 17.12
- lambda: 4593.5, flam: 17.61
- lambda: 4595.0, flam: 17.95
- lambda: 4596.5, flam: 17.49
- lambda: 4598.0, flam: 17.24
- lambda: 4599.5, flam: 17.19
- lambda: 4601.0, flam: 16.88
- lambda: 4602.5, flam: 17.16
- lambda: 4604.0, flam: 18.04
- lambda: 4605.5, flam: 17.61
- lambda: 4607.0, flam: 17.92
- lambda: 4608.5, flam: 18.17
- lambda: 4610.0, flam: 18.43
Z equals 24.4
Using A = 277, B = 1.17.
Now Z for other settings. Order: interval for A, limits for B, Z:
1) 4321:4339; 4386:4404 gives 24.3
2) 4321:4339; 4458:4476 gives 24.3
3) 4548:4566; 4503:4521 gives 25.0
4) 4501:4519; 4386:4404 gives 25.1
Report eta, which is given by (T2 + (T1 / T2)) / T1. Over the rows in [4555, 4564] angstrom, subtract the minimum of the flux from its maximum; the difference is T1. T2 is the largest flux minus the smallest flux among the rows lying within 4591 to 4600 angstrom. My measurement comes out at 1.55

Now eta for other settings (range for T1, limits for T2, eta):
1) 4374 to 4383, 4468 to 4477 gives 1.98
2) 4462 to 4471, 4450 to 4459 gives 2.51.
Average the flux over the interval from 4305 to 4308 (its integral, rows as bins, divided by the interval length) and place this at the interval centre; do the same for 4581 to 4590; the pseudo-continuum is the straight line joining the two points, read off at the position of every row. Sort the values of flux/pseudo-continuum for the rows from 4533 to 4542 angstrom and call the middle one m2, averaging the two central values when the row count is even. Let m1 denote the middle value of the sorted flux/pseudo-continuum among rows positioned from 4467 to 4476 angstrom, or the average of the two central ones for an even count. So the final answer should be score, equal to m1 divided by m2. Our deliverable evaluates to 1.09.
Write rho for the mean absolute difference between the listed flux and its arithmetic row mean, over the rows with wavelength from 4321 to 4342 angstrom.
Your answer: 2.1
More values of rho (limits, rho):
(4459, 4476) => 0.7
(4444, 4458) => 0.8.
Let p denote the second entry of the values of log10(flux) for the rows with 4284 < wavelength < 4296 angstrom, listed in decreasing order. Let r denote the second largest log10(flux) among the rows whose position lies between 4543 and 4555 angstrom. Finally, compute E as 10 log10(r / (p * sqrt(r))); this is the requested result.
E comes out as -0.27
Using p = 1.18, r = 1.24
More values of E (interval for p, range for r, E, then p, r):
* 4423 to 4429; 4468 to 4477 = -0.40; 1.23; 1.26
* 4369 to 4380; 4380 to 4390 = -0.50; 1.23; 1.20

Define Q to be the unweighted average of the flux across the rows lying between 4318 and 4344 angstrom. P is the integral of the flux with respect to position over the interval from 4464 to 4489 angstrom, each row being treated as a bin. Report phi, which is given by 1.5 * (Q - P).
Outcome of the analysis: -636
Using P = 439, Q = 14.6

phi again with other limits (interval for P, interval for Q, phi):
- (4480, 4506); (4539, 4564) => -660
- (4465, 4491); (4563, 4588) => -657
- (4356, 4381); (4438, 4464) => -603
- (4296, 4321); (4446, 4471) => -466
